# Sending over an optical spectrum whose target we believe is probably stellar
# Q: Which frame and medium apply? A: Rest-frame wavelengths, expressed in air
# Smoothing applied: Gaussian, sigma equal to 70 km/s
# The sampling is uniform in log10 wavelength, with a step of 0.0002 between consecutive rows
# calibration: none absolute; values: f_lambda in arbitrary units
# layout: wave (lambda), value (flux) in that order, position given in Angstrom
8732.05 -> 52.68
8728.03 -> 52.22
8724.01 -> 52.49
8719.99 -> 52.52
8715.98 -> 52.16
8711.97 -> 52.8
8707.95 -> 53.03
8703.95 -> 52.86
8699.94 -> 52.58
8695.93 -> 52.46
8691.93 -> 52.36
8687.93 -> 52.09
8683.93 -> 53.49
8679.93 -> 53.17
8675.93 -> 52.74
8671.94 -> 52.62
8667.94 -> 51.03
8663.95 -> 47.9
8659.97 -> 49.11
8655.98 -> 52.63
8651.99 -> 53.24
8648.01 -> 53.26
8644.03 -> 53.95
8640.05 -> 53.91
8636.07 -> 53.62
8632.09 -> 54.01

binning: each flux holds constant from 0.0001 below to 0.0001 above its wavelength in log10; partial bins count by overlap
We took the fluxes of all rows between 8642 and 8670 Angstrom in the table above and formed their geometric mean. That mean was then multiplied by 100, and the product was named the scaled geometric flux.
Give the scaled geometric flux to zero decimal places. 5154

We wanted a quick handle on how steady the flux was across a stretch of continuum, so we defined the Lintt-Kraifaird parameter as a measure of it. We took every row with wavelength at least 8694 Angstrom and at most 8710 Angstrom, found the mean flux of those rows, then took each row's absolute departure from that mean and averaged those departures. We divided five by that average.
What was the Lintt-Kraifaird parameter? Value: 24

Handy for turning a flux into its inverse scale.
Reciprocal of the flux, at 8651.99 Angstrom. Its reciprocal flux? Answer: 0.0188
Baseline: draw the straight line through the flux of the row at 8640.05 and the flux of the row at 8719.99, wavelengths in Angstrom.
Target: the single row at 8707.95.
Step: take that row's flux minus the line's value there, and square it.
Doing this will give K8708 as 0.09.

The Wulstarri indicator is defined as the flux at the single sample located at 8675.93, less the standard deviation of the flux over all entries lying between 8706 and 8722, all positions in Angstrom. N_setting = 52.4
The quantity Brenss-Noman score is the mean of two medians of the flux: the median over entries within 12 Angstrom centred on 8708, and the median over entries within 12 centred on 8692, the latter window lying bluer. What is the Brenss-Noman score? 52.6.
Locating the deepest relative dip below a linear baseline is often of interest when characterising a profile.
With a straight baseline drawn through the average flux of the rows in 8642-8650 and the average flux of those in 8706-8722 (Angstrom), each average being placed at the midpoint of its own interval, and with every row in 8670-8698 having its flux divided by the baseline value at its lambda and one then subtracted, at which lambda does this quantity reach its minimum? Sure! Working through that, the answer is 8687.93 Angstrom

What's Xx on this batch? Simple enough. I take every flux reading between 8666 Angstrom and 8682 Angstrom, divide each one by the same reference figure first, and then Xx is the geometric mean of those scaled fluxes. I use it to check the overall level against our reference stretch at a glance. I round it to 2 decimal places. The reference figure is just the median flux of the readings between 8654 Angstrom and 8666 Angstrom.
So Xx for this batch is 1.07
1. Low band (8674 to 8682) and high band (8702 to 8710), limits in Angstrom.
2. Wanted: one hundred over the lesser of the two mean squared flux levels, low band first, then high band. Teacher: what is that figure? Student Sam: 0.0357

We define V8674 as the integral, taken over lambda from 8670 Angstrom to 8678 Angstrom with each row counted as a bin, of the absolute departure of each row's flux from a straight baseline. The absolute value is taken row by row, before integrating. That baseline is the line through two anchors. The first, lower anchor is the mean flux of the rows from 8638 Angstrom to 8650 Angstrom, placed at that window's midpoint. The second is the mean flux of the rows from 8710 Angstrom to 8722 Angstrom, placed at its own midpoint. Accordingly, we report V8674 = 4.2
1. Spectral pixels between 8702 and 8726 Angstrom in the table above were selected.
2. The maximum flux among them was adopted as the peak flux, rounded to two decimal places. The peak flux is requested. 53.03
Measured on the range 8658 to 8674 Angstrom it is 52.62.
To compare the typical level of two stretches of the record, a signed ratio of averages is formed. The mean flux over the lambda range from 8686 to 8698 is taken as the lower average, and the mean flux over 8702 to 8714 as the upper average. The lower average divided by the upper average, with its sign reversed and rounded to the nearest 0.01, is -0.99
